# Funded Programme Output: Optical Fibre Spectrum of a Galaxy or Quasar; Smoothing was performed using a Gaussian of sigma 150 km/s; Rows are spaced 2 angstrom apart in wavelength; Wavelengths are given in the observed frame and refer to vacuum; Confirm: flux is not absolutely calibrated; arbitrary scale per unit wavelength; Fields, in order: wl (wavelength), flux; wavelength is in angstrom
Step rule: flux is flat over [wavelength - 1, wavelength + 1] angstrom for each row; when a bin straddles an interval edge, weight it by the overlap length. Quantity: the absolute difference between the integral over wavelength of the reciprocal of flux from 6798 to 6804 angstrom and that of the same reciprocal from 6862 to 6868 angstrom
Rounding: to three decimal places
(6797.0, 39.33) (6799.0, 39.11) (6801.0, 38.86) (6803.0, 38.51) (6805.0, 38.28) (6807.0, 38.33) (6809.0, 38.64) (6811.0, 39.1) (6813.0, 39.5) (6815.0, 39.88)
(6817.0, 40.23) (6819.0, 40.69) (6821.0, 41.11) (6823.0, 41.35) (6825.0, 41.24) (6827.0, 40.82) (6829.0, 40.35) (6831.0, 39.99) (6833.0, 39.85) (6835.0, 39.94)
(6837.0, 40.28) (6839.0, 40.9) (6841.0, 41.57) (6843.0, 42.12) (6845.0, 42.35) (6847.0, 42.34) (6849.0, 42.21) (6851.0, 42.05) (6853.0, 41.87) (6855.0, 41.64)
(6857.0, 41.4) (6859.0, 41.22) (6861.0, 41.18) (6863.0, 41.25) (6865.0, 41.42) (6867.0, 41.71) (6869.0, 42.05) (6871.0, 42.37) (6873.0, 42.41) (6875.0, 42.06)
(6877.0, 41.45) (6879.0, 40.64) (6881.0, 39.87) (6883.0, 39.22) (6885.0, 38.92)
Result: 0.010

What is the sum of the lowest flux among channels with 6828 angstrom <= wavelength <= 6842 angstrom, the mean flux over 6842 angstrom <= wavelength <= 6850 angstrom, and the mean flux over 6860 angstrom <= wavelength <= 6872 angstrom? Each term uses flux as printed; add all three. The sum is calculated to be 124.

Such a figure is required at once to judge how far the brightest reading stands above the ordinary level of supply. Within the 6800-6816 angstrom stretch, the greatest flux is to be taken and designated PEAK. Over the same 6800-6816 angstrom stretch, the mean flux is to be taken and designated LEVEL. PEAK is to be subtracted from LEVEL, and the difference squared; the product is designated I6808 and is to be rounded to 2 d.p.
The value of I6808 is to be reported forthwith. 0.99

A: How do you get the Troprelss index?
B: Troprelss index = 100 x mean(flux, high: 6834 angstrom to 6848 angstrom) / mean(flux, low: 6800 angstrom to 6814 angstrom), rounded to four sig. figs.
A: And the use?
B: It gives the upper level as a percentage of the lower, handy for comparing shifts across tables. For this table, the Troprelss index 106.7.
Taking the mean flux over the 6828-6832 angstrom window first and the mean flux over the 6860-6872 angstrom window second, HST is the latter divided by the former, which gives 1.04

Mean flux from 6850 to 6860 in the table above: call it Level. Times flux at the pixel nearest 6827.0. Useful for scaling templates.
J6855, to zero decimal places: 1700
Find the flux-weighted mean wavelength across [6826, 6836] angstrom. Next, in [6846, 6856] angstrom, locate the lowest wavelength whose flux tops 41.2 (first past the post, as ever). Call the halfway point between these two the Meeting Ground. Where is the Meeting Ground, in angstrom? 6839.0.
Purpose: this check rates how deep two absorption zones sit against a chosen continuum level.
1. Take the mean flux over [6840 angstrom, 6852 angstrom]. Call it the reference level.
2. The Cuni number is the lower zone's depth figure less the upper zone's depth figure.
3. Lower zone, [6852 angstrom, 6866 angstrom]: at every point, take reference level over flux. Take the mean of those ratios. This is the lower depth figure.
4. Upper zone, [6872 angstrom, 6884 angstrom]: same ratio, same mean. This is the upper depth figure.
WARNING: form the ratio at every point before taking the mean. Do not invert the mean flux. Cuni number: -0.01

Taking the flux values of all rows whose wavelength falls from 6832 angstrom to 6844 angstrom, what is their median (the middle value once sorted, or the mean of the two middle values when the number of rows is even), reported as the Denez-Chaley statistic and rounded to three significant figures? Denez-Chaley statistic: 40.6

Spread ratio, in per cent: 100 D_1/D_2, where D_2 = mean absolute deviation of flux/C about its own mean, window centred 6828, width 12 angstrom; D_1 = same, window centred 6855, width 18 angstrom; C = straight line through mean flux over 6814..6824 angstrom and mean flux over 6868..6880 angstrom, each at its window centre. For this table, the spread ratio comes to 79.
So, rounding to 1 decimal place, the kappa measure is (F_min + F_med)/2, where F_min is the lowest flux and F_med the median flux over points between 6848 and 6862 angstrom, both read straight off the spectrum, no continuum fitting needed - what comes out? 41.4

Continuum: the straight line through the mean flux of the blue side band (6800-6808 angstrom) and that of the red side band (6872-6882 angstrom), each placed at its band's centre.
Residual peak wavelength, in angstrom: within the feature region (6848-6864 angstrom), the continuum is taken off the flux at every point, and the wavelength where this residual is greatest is 6849.0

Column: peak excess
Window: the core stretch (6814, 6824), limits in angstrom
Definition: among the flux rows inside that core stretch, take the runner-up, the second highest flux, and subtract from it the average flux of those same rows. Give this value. 0.46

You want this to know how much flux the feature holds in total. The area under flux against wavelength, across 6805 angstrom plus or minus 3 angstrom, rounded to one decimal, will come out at 230.2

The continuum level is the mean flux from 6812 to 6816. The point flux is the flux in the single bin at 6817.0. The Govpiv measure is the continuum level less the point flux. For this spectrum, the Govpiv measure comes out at -0.54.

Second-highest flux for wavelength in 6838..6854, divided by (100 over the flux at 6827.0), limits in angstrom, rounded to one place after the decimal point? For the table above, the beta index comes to 17.3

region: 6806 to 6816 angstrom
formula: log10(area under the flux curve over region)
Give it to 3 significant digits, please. 2.59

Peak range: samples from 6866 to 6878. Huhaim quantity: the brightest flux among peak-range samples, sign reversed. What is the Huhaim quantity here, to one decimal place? -42.4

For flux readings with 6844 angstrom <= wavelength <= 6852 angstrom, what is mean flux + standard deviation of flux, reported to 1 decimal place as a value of 42.4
